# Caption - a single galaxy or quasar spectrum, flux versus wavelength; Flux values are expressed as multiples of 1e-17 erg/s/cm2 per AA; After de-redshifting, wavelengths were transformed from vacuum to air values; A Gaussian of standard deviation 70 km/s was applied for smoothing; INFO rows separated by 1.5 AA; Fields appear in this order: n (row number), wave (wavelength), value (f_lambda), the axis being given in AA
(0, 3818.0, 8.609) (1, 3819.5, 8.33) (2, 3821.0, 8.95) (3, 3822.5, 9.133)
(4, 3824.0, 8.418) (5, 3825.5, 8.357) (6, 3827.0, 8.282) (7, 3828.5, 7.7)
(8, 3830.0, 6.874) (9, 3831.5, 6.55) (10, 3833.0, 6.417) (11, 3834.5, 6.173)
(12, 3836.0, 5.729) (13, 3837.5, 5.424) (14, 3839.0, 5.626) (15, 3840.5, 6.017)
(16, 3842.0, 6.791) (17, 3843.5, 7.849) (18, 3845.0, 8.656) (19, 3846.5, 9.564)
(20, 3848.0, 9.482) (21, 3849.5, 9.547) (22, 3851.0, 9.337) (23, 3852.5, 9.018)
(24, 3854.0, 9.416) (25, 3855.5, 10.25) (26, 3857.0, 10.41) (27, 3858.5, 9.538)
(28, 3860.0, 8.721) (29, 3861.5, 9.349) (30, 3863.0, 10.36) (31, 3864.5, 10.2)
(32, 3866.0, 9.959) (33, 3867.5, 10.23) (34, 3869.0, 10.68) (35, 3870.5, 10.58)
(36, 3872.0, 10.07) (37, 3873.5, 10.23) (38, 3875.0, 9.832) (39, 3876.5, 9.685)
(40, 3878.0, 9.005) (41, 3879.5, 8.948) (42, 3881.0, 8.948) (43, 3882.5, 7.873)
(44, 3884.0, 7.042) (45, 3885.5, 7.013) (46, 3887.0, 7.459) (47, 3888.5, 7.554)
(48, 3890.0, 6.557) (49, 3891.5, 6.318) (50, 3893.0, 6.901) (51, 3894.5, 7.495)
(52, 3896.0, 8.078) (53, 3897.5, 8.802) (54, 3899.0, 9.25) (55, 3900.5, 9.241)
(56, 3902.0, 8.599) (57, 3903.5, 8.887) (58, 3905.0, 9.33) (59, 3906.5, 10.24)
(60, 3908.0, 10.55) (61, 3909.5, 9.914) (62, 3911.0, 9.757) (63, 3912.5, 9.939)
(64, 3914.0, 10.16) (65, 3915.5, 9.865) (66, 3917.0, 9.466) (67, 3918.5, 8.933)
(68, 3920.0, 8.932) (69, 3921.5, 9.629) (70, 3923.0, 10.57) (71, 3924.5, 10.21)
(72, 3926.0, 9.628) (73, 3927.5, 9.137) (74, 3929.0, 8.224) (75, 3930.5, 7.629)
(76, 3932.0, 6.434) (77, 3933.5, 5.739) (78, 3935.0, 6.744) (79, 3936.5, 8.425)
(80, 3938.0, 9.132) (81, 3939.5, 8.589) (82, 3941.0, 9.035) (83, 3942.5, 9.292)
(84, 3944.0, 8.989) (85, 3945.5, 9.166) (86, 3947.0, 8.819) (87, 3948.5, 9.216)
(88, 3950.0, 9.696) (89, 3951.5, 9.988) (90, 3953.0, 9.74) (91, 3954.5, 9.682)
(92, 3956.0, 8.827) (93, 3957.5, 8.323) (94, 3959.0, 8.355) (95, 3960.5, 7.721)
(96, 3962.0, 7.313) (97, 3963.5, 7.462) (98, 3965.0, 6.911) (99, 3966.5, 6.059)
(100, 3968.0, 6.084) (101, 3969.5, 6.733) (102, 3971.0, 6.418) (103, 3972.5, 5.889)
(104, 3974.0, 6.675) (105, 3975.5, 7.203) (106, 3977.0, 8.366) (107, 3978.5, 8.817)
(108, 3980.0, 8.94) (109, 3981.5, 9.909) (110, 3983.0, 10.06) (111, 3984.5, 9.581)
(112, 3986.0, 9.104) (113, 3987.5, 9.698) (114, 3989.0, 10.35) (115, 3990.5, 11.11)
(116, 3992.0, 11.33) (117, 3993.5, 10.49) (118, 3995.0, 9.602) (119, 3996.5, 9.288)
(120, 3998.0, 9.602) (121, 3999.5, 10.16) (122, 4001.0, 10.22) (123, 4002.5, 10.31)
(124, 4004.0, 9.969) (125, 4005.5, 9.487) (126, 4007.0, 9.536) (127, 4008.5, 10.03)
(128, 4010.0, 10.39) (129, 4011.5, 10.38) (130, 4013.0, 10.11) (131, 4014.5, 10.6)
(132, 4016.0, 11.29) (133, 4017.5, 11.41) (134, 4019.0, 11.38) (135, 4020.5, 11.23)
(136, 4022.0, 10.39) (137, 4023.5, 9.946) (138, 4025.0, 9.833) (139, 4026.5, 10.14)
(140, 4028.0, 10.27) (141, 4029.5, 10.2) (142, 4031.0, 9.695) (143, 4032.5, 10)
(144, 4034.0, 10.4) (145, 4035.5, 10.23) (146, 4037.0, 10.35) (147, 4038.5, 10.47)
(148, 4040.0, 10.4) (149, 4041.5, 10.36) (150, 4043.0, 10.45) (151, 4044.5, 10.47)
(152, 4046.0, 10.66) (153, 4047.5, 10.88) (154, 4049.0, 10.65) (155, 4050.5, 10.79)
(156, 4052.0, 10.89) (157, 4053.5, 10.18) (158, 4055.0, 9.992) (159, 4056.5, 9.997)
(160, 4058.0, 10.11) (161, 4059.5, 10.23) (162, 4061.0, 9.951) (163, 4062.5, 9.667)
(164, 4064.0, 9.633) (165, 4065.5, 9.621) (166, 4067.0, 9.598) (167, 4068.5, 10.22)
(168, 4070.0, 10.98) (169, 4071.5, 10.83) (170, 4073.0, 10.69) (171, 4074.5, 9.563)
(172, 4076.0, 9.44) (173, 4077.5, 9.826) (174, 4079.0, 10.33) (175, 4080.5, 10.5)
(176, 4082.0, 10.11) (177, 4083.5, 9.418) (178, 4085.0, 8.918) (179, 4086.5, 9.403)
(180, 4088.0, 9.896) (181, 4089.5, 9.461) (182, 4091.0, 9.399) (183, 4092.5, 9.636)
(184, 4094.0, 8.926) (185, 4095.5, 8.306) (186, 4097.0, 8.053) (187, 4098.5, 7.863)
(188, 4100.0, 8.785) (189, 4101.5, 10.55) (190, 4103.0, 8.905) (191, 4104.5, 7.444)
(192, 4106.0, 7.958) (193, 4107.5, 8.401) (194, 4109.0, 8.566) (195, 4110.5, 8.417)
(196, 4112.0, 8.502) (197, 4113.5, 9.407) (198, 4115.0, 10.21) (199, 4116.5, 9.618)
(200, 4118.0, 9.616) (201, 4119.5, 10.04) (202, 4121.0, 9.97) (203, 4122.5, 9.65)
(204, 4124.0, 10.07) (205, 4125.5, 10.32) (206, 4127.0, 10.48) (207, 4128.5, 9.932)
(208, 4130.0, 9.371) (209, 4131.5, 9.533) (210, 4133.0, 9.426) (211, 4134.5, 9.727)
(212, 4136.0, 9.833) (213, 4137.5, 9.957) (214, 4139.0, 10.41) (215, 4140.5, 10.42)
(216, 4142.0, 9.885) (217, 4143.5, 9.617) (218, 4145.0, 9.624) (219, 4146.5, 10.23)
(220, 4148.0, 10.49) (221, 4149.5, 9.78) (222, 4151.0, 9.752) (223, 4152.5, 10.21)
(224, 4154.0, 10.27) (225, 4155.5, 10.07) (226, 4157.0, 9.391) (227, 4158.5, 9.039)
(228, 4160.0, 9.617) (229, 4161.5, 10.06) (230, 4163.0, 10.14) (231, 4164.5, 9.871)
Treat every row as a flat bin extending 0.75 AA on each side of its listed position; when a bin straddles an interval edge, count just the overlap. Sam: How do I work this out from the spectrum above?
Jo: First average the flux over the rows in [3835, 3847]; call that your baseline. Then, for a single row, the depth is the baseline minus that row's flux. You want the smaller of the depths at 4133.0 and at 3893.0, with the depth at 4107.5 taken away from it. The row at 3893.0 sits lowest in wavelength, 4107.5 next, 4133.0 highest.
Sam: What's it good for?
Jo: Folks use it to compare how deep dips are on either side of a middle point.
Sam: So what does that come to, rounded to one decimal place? -1.0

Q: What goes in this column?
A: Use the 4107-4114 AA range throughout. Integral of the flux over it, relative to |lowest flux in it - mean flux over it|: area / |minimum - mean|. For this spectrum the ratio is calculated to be 252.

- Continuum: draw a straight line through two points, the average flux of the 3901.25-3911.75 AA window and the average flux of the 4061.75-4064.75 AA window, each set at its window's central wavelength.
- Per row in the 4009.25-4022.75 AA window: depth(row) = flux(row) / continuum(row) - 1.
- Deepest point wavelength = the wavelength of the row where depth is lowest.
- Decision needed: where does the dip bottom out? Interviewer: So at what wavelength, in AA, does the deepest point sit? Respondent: 4013.0 AA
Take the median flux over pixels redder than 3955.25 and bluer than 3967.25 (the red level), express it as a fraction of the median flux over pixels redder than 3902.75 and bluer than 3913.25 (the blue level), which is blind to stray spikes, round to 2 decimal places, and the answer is 0.77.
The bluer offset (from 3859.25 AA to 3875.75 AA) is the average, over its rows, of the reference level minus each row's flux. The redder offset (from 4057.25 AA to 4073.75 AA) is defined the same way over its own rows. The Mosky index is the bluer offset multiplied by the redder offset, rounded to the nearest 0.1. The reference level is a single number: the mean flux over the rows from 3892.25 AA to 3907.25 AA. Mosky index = 1.9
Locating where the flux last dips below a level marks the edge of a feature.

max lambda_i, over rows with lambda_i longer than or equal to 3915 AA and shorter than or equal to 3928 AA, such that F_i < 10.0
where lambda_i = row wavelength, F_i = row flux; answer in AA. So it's 3927.5 AA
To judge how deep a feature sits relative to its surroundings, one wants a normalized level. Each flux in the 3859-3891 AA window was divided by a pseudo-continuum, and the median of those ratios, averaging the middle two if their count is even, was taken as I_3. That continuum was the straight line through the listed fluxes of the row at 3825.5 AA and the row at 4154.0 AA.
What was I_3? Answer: 1.09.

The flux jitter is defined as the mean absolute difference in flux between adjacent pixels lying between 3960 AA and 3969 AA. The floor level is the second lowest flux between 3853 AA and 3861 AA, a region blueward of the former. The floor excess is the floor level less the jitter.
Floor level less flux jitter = 9.0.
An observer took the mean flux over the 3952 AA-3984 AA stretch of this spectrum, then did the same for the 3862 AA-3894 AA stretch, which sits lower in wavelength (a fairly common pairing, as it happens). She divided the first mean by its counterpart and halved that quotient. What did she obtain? 0.45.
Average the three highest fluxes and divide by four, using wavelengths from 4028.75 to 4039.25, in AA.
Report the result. 2.60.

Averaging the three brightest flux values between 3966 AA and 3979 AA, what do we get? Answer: 8.1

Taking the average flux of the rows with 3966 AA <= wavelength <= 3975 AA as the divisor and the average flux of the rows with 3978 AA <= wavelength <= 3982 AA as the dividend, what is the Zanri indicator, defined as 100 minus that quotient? 98.5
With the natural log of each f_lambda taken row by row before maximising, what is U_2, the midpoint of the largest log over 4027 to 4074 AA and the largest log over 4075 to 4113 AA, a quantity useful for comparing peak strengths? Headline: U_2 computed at 2.38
